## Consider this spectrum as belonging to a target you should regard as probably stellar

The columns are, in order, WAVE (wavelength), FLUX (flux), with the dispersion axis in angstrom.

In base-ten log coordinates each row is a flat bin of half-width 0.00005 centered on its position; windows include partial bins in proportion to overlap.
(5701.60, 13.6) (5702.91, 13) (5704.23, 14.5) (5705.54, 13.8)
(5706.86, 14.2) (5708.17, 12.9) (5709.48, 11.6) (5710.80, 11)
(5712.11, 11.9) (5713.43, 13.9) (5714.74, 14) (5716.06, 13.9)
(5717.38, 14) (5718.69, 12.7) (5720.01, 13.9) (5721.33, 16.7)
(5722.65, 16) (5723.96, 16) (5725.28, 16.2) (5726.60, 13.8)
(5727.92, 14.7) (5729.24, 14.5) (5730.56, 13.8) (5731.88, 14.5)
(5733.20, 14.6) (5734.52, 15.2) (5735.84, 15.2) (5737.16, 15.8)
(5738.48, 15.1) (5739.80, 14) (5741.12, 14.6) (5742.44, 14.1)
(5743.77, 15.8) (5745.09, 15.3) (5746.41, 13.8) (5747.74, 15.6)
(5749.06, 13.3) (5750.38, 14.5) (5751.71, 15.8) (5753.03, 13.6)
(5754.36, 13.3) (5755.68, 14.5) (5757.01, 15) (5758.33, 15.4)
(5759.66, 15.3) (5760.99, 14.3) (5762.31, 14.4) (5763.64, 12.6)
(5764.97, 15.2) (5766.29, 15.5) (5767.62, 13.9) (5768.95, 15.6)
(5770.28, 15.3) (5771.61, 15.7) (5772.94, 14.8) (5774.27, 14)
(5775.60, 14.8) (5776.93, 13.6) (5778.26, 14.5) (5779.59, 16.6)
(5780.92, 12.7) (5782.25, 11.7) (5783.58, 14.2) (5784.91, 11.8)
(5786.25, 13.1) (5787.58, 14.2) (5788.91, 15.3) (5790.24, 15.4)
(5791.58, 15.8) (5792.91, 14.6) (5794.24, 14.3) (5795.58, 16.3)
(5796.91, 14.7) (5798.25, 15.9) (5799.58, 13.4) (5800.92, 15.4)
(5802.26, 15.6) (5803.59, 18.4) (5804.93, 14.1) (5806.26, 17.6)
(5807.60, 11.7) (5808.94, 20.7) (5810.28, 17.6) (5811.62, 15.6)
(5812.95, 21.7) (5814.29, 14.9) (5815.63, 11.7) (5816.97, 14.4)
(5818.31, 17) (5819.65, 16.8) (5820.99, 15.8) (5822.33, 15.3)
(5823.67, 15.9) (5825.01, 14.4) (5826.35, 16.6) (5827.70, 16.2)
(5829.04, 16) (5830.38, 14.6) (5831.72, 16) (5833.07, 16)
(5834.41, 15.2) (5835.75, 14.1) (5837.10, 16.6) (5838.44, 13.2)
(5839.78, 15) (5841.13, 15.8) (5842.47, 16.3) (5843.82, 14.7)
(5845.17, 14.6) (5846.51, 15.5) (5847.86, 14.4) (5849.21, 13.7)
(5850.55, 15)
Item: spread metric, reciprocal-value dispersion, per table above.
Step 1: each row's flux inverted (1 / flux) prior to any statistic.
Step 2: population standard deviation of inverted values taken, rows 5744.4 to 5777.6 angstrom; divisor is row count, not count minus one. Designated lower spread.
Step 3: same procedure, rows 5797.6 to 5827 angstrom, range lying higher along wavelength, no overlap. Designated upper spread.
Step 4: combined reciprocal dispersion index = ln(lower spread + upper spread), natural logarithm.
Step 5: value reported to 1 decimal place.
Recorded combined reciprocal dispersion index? -4.3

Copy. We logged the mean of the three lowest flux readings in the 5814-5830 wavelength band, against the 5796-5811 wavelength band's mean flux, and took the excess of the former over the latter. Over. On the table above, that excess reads -2.4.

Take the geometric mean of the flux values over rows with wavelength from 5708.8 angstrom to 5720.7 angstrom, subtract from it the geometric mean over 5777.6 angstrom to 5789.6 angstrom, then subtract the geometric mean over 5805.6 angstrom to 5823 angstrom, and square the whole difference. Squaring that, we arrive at 280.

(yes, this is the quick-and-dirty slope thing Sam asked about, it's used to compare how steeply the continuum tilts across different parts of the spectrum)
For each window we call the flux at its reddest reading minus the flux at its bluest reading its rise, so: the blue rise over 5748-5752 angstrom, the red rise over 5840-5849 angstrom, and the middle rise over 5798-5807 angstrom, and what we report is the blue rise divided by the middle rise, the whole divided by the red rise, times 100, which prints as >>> -105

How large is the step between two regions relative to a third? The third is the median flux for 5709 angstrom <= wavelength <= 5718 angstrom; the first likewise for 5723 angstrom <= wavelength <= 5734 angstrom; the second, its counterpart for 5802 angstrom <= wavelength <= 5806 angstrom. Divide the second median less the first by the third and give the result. 0.08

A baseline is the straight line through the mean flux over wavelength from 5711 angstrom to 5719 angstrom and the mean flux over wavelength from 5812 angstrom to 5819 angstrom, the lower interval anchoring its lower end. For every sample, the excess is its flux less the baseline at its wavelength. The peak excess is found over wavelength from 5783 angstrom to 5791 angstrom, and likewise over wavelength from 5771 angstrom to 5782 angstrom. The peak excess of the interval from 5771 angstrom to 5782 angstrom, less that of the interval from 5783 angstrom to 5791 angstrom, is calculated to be 1.5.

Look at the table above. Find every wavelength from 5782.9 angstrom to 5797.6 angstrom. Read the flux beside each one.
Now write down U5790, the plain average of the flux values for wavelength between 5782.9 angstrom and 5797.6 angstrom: 14.5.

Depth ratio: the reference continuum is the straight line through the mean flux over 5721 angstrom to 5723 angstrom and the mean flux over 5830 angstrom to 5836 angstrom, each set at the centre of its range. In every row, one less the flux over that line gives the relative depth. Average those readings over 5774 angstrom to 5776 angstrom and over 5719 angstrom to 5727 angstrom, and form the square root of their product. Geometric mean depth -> 0.07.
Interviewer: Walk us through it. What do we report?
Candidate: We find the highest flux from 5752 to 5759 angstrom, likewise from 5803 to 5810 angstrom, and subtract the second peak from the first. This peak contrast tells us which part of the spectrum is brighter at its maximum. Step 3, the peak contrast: -5.3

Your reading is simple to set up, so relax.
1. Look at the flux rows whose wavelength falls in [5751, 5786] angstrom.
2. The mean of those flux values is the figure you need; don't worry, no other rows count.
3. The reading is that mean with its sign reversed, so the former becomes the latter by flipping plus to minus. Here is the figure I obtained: -14.4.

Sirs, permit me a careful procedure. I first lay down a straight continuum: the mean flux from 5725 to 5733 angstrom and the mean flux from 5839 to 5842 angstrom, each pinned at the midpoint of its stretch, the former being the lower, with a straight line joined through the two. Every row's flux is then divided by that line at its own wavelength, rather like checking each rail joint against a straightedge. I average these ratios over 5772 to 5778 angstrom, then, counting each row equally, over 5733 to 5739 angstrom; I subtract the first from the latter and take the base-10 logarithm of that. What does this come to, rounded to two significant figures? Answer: -1.1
